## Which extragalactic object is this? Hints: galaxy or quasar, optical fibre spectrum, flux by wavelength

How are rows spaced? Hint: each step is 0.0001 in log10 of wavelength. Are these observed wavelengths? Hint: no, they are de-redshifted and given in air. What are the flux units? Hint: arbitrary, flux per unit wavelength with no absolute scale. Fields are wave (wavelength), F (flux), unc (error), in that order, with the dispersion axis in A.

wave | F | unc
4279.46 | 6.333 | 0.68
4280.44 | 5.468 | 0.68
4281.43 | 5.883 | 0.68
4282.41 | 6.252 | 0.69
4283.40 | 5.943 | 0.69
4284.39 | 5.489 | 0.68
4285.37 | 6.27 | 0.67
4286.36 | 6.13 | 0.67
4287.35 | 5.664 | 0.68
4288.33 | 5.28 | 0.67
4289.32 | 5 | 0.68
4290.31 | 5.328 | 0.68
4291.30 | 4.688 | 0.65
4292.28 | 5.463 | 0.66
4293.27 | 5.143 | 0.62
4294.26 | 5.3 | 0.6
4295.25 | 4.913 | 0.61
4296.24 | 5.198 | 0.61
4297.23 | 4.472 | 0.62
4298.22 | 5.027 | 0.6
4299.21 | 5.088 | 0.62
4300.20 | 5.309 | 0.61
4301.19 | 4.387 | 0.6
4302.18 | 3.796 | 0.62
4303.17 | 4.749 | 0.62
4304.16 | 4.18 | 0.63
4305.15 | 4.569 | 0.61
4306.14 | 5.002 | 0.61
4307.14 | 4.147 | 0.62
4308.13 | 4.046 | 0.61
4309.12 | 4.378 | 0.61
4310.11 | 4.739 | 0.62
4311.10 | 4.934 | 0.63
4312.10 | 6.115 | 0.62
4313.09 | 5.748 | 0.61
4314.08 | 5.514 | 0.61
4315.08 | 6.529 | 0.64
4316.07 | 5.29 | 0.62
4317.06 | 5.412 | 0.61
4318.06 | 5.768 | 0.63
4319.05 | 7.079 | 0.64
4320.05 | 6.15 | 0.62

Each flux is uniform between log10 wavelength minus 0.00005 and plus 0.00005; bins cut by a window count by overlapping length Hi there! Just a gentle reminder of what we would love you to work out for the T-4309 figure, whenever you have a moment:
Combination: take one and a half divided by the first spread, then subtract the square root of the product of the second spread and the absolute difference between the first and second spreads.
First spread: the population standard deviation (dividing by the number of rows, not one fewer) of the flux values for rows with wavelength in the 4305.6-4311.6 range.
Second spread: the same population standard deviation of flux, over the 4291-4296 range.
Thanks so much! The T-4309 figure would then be 3.9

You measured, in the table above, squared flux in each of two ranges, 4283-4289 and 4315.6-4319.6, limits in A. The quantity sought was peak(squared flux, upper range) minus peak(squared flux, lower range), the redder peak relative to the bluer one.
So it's 11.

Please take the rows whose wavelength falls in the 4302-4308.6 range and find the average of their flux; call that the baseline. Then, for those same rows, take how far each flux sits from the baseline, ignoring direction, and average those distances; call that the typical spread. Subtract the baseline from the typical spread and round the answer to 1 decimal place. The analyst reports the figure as -4.0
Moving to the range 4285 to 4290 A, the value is -5.2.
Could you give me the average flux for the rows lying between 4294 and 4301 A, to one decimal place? 5.0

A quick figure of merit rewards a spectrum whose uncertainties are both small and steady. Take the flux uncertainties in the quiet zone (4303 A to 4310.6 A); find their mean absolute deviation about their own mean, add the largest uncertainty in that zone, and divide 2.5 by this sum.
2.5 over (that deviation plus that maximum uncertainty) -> 3.93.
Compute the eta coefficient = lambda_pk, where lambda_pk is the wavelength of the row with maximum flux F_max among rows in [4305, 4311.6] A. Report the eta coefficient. 4306.14 A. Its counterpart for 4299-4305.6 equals 4300.20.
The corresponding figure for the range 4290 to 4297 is 4292.28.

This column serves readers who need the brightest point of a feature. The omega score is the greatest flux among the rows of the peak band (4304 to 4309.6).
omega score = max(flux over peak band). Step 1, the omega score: 5.002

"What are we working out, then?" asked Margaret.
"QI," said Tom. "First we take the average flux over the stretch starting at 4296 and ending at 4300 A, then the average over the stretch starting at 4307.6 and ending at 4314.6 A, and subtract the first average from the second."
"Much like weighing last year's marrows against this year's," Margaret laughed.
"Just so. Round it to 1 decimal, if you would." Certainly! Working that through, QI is 0.1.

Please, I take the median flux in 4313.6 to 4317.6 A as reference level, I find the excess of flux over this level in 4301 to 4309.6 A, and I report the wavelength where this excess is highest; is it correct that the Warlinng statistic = 4306.14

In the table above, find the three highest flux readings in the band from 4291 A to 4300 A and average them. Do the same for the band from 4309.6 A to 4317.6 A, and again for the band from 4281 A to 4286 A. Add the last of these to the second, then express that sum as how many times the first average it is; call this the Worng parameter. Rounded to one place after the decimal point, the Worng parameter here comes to 2.3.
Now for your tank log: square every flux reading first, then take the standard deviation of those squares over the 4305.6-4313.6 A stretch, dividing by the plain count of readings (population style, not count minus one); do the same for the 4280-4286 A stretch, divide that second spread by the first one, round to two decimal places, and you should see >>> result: 0.54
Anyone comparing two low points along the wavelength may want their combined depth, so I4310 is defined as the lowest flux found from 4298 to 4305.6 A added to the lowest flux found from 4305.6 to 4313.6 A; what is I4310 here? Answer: 7.8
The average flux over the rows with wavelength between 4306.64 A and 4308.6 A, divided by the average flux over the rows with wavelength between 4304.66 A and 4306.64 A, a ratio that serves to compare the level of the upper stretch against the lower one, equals 0.86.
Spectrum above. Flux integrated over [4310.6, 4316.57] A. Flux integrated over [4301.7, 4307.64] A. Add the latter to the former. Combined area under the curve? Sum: 60.1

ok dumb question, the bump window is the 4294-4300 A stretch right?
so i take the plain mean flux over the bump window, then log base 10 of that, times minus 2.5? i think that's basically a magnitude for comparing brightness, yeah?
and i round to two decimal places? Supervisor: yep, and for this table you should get -1.75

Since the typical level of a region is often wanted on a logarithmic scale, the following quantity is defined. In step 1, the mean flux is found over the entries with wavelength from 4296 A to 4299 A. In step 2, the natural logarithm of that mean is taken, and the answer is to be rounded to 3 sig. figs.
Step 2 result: 1.59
